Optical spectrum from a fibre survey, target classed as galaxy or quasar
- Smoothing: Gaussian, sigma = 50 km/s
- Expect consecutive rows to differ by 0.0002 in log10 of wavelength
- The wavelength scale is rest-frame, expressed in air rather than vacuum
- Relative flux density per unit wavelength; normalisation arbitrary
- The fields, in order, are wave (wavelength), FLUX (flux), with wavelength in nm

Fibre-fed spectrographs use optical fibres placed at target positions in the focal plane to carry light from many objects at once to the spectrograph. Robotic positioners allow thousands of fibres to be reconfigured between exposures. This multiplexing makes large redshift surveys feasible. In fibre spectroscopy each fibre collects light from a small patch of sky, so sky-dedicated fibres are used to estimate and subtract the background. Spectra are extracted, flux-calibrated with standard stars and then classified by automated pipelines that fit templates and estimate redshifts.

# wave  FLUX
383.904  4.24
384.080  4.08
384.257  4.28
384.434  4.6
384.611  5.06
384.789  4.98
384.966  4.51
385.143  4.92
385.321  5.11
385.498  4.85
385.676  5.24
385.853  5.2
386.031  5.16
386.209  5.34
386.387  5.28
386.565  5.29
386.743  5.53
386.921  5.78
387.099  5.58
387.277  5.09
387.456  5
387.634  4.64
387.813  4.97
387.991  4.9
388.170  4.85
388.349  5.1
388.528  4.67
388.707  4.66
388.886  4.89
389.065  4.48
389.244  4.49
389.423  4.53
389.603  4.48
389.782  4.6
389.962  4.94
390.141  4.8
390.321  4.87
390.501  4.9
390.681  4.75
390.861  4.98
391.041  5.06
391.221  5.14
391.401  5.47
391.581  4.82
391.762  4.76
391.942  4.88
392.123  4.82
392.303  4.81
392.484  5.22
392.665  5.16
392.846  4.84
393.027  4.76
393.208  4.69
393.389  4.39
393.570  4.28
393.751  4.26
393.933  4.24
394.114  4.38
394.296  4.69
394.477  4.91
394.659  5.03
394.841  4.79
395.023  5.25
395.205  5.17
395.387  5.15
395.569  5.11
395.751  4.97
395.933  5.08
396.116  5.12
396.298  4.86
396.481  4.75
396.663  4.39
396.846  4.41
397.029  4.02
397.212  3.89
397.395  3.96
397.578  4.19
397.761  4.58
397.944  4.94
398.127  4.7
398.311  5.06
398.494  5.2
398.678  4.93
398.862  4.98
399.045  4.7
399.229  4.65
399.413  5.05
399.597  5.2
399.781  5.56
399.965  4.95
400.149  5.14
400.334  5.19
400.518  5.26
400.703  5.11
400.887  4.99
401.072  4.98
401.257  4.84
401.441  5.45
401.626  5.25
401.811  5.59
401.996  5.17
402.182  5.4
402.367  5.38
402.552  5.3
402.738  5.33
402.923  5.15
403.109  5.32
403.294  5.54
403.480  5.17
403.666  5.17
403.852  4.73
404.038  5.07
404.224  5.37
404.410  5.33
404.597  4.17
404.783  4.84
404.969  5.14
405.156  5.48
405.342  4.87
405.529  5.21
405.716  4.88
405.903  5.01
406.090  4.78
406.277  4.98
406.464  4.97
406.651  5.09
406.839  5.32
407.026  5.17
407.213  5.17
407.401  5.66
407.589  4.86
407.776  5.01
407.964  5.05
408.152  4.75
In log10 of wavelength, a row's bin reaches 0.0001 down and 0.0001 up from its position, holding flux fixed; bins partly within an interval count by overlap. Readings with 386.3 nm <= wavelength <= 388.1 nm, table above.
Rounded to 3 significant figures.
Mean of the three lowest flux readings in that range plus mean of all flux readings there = 10.0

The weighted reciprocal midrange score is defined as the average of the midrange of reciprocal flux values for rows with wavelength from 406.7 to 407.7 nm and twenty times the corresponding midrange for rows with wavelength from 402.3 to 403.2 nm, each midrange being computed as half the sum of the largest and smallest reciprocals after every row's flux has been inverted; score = 2.00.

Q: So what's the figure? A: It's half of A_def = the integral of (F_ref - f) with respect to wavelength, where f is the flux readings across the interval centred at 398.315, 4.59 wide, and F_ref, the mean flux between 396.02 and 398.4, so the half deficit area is -0.60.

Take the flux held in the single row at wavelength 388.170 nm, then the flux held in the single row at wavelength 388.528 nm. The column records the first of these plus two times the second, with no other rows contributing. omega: 14.2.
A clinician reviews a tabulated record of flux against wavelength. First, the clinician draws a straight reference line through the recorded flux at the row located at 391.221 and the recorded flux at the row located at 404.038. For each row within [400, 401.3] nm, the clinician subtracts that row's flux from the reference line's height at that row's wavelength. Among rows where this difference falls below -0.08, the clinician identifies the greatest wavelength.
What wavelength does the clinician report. 400.518 nm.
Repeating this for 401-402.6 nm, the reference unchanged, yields 402.552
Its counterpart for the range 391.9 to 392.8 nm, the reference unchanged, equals 392.484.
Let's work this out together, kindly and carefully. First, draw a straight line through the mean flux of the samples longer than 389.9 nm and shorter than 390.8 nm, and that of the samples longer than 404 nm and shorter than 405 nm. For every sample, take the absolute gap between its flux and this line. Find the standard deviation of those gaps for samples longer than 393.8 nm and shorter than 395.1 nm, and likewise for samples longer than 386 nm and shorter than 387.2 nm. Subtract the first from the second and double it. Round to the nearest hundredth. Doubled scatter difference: -0.03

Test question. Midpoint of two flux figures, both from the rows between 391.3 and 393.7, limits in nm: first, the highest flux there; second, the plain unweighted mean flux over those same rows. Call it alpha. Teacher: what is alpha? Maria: 5.15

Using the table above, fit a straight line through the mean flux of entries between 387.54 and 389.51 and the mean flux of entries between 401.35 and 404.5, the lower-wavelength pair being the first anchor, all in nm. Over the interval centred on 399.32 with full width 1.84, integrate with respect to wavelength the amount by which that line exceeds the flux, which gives 0.20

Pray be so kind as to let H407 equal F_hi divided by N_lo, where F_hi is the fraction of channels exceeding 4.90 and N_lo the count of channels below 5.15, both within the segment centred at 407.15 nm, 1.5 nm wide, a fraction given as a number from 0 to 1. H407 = 0.22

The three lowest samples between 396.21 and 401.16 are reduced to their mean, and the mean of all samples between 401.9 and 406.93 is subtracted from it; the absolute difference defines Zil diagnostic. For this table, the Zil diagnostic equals 1.2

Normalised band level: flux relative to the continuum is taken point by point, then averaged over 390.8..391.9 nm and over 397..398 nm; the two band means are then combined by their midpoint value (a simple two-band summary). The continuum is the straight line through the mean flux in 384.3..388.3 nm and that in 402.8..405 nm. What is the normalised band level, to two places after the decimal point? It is 0.91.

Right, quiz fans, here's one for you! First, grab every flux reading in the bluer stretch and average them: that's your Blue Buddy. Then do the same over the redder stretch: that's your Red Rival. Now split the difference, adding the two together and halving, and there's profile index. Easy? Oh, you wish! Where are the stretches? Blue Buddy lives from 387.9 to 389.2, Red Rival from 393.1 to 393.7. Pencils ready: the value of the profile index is 4.62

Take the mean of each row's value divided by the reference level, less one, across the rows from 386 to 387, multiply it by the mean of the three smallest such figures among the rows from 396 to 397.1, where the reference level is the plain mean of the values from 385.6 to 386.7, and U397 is -0.005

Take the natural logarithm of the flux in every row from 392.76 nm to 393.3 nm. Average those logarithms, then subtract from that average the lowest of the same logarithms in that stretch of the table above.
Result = 0.015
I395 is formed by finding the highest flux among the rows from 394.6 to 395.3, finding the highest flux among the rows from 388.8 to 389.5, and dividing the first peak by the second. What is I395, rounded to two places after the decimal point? 1.07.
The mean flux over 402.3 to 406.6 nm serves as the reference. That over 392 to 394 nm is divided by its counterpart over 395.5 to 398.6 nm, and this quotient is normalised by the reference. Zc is 0.197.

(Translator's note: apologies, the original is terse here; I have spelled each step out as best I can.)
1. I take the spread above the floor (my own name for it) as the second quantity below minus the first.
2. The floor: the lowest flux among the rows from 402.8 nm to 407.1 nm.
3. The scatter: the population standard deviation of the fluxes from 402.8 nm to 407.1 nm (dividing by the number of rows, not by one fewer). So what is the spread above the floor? -3.9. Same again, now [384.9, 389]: -4.2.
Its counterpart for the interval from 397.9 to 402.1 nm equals -4.4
